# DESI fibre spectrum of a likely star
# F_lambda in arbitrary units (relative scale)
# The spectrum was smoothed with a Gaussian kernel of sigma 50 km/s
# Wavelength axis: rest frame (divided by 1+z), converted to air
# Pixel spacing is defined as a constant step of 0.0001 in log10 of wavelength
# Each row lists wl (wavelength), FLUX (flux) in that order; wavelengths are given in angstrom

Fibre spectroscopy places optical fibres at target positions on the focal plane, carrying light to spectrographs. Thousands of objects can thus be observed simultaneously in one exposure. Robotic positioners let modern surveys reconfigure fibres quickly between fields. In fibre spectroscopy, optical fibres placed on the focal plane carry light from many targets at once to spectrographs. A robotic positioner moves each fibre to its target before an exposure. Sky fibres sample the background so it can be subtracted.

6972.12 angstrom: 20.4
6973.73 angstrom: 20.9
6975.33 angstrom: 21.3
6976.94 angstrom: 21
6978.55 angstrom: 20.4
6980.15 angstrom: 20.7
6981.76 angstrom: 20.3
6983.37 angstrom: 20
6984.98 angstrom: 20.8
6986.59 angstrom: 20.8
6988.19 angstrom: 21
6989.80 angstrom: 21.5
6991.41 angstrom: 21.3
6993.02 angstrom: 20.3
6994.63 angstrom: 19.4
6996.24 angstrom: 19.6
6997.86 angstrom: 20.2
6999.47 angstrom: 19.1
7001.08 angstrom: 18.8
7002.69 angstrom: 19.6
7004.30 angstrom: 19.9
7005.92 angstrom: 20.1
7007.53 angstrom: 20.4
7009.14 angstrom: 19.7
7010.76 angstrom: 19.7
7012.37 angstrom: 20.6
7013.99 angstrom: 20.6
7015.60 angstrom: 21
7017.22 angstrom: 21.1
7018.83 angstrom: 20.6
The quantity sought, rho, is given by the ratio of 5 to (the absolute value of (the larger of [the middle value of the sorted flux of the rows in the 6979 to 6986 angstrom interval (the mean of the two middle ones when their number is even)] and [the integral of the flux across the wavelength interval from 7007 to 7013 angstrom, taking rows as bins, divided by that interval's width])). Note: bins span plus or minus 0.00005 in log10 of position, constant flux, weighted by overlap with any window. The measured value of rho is 0.244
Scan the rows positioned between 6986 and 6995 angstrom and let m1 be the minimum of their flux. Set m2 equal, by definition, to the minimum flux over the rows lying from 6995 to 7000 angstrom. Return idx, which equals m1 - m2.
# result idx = 0.3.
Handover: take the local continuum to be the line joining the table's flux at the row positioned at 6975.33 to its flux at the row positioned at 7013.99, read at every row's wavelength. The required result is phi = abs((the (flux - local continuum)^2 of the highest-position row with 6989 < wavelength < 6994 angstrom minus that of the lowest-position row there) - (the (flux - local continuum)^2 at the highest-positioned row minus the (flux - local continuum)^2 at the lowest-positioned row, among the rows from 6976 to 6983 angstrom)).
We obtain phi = 0.5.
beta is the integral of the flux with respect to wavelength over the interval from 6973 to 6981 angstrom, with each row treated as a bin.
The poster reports 166.9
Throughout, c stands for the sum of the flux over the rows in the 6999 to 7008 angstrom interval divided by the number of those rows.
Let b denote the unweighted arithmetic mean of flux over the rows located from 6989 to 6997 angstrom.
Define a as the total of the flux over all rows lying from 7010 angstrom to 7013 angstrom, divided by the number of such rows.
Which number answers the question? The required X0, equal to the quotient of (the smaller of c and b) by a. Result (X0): 0.98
